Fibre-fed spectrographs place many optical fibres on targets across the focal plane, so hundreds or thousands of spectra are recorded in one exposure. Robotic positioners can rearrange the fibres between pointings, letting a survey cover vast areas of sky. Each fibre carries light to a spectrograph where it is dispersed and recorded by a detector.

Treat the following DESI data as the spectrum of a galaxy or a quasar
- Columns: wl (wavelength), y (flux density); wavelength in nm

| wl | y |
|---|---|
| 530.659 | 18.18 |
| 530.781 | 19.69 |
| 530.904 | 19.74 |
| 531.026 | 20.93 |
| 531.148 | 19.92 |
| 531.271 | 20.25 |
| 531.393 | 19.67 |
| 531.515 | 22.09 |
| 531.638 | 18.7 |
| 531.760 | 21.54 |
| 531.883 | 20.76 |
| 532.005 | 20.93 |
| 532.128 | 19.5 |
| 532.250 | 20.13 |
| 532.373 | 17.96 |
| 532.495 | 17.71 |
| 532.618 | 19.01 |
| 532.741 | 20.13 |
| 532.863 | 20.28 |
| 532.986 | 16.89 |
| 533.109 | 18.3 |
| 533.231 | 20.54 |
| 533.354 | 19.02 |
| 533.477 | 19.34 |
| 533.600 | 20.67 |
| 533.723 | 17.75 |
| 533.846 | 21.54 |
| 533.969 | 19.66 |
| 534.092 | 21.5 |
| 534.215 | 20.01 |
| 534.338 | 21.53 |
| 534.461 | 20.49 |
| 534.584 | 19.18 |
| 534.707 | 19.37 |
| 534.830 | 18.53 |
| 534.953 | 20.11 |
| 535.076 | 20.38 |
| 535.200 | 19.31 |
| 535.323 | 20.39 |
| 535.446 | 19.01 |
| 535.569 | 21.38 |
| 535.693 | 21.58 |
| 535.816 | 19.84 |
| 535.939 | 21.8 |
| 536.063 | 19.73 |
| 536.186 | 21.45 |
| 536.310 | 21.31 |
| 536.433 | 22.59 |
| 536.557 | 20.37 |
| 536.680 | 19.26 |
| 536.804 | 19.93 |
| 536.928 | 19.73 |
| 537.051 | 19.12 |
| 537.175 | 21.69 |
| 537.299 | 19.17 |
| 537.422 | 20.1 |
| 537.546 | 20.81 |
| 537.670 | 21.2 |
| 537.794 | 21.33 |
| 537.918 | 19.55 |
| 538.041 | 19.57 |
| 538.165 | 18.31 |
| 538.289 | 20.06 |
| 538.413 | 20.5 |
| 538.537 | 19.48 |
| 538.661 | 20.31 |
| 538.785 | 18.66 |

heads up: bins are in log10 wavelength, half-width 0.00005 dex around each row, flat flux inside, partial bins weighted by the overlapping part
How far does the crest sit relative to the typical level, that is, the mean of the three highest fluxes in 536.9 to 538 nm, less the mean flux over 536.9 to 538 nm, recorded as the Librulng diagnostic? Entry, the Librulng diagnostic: 1.1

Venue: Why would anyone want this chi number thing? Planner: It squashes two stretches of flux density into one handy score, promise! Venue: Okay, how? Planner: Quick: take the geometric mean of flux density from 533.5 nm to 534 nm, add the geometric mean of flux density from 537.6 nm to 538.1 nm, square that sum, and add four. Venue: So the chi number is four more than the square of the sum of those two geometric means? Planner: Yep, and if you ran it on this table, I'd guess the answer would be 1624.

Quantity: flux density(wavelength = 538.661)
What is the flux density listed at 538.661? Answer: 20.31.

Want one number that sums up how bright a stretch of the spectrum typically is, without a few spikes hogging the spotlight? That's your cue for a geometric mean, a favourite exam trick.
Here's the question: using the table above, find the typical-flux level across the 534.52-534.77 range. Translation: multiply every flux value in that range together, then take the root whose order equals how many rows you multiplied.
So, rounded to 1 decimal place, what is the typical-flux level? 19.3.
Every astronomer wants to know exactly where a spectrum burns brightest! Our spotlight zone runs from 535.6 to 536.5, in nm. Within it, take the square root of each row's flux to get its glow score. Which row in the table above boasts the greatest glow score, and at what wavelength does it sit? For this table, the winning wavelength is 536.433 nm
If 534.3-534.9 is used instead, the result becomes 534.338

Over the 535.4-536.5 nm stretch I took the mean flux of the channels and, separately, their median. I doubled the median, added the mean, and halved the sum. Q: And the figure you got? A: 31.9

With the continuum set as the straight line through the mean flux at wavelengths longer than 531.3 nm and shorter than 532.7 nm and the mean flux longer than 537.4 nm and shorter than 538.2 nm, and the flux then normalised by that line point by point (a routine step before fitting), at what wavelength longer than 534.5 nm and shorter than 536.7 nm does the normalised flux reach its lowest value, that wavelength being 534.830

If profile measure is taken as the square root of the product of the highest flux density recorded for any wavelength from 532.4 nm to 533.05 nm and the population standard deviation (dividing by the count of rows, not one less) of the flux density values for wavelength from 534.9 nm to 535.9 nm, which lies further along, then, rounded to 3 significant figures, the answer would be 4.14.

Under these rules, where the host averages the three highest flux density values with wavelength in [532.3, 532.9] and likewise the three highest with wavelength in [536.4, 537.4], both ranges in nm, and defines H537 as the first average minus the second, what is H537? -1.7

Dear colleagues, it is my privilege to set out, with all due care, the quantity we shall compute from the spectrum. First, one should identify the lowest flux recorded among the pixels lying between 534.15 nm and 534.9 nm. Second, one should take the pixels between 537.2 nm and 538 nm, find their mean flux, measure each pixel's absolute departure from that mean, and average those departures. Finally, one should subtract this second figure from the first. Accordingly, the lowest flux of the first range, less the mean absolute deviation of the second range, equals 17.8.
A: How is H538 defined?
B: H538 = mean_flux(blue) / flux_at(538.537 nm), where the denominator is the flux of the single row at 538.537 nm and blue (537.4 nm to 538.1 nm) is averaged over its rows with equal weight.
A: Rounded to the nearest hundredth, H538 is 1.05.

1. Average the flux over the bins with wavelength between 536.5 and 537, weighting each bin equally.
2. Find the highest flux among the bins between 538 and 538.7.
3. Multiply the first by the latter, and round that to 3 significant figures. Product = 406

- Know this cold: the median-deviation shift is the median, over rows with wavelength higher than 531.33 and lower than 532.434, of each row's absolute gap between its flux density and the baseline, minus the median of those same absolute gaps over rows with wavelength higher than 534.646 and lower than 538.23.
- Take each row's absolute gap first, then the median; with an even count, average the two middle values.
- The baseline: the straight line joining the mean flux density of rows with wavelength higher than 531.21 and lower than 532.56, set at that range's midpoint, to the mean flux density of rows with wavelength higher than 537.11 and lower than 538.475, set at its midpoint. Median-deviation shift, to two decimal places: 0.10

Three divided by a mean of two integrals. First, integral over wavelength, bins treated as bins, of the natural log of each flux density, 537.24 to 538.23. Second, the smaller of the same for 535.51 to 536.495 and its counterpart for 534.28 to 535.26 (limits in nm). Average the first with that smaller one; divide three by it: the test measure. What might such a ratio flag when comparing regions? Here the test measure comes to 1.02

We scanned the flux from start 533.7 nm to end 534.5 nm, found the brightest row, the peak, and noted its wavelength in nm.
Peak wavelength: 533.846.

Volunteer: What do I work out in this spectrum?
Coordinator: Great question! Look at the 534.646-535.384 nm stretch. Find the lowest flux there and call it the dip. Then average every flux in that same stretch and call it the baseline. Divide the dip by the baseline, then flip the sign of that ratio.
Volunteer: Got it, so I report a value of -0.94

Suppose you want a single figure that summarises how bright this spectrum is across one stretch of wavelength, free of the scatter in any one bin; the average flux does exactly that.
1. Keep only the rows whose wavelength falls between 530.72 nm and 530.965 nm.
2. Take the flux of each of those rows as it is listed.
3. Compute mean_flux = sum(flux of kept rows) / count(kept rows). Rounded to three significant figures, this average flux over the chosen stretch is 19.7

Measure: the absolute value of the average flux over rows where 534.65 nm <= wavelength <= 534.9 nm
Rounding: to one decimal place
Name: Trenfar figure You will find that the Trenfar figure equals 19.0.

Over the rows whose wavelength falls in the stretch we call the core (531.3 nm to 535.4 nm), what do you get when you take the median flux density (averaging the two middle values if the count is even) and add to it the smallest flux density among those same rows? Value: 36.9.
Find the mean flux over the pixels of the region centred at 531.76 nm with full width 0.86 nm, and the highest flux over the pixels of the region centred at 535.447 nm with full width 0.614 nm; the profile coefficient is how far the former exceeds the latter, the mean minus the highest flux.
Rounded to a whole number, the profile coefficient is -1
